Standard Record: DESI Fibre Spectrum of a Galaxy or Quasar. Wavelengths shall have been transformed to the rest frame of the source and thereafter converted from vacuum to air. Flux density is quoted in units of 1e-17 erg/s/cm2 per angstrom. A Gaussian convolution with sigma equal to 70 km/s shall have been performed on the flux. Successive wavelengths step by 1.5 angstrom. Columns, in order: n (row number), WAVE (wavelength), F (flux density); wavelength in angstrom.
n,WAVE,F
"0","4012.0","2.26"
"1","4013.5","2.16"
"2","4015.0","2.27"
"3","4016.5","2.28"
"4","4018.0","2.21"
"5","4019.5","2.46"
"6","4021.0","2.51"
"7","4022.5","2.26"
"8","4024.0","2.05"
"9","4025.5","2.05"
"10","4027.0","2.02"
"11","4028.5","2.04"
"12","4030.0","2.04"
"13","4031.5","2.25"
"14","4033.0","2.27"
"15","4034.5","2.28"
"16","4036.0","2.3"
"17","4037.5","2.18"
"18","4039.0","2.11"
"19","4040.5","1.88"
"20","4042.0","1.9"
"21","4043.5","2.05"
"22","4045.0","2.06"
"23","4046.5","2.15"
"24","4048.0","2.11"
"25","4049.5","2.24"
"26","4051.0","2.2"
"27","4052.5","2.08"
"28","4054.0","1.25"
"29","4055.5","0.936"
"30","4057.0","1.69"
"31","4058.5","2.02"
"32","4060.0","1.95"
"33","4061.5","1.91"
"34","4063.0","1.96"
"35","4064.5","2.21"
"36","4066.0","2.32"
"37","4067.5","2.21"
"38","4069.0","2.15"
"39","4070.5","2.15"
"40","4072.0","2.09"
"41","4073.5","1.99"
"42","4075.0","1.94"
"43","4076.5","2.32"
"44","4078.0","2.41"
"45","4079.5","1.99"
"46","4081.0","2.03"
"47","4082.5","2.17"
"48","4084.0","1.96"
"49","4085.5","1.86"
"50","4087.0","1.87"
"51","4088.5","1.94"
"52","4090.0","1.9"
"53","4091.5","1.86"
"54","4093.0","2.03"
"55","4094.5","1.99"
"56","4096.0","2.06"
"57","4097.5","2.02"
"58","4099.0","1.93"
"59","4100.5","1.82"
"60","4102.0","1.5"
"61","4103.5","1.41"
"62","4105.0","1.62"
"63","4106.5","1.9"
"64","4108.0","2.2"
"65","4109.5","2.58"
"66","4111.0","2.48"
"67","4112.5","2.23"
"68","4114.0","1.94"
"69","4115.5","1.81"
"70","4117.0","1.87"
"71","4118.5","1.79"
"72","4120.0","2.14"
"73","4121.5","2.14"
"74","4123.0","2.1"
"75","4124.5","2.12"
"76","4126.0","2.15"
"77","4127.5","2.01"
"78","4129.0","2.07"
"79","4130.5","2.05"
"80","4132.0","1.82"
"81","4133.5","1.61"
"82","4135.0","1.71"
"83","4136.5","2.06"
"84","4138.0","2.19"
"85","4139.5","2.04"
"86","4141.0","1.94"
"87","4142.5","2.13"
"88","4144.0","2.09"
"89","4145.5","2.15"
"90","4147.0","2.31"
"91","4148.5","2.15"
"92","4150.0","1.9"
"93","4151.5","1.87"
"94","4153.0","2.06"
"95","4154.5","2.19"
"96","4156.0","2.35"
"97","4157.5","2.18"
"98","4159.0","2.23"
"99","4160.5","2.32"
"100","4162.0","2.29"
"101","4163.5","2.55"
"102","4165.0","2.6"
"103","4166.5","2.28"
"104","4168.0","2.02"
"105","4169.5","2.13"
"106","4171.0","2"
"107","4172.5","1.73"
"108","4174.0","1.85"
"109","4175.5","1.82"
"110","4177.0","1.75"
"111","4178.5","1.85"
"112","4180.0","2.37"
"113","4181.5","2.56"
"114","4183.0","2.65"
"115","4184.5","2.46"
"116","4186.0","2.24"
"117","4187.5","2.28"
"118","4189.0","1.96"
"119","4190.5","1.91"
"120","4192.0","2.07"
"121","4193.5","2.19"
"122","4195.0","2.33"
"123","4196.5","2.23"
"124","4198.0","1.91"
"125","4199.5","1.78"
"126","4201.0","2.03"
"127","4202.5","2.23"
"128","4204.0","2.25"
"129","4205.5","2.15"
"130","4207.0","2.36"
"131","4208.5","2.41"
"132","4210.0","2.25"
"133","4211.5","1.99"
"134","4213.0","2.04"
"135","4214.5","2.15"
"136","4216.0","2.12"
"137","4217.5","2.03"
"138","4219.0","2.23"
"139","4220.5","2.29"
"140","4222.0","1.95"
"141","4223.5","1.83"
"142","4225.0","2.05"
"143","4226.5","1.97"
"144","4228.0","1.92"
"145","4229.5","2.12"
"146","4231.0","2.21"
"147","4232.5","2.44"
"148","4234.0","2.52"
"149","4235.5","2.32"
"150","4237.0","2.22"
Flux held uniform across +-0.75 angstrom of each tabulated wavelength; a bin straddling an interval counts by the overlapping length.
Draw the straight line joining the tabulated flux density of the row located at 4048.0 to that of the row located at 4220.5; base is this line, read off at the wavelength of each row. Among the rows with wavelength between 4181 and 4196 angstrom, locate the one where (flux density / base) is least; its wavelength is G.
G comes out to 4190.5 angstrom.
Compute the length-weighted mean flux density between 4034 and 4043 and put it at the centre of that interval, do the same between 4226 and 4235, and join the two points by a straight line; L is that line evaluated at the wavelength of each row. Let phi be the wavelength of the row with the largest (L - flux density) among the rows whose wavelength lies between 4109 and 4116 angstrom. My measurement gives 4115.5 angstrom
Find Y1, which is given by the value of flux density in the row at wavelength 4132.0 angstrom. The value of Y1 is 1.82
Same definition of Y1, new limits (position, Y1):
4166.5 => 2.28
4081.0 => 2.03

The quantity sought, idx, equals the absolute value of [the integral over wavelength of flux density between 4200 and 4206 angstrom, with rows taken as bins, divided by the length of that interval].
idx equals 2.15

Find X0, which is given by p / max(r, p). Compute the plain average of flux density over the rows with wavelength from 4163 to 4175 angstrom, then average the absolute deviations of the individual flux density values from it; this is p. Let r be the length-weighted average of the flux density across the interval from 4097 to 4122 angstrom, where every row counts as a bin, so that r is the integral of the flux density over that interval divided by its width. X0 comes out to 0.127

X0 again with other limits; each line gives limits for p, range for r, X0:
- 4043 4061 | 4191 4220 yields 0.141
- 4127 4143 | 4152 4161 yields 0.065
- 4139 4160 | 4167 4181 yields 0.057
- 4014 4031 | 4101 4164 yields 0.071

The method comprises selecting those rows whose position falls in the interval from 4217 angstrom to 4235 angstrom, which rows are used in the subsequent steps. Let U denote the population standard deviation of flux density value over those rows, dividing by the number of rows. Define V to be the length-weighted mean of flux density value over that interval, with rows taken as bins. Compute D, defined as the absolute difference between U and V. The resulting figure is 1.93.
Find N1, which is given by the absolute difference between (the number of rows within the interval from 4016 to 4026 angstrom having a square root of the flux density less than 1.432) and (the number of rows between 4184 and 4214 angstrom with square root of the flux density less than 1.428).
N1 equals 4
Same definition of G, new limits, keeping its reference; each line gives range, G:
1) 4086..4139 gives 4103.5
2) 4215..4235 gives 4223.5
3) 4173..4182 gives 4177.0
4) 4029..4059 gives 4055.5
